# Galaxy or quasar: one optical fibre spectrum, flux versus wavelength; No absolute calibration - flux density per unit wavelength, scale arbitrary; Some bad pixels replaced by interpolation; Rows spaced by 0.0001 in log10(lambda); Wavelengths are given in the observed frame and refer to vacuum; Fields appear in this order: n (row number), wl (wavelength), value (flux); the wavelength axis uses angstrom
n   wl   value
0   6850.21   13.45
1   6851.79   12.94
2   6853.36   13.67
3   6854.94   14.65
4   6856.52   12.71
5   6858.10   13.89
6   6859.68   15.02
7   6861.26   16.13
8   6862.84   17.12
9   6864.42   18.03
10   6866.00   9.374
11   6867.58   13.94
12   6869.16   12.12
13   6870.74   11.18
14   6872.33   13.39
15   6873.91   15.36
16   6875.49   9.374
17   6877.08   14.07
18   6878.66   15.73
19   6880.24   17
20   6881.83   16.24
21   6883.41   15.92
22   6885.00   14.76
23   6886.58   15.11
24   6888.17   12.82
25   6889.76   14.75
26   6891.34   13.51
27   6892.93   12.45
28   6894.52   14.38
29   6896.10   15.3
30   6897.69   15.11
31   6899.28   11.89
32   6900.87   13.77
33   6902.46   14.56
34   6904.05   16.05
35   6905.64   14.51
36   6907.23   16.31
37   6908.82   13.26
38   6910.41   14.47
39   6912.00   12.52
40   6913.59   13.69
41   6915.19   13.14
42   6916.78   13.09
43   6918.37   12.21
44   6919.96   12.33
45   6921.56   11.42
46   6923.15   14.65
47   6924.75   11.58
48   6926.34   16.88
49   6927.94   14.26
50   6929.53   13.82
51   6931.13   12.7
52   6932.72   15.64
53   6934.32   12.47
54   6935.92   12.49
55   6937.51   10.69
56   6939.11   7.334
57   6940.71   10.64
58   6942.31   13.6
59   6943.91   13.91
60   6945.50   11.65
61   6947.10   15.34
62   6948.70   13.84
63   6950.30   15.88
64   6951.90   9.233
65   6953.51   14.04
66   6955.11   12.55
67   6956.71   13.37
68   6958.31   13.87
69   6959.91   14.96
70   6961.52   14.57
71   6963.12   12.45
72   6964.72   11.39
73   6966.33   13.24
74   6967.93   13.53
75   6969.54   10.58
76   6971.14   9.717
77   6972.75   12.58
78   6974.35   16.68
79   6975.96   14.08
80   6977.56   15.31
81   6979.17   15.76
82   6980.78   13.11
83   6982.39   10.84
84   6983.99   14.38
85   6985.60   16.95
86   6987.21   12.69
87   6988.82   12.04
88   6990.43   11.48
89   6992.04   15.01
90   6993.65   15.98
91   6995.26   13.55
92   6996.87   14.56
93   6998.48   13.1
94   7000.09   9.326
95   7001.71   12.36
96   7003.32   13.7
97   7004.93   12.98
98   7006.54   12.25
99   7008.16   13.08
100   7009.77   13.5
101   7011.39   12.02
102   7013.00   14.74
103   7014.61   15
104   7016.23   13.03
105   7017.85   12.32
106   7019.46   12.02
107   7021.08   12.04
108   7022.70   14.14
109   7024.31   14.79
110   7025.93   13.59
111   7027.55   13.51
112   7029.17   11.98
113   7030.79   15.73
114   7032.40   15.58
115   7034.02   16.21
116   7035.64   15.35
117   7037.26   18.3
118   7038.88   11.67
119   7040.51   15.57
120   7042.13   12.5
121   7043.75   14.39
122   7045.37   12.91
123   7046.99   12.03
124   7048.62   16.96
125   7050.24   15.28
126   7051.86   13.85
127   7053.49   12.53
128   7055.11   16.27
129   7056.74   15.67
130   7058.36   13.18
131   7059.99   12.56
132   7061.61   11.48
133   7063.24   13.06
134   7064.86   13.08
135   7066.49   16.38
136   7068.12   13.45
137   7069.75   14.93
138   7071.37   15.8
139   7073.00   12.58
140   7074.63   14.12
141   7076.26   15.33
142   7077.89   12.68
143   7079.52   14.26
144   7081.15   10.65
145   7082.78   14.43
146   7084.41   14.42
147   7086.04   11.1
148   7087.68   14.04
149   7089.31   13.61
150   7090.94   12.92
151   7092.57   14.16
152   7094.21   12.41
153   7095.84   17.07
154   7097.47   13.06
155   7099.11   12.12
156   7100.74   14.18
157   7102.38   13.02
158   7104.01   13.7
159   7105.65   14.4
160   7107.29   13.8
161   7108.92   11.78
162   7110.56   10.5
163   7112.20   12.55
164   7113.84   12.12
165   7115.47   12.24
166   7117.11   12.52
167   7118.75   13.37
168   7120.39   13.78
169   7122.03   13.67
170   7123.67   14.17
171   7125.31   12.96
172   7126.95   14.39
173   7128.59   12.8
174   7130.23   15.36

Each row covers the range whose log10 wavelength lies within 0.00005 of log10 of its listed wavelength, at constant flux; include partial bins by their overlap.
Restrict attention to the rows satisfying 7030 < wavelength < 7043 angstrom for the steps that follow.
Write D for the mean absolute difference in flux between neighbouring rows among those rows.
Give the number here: 2.6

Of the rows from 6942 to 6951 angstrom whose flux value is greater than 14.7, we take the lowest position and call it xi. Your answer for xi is 6947.10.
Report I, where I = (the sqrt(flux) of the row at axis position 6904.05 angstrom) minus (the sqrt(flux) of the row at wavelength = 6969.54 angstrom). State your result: 0.75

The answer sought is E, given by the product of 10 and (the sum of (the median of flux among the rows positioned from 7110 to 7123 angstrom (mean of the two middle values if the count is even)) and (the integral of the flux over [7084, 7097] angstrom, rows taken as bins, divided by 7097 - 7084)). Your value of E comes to 262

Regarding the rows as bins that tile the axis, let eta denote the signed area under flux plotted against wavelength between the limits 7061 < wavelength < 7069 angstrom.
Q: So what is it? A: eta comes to 108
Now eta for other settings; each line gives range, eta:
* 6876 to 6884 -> 125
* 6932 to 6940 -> 93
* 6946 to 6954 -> 108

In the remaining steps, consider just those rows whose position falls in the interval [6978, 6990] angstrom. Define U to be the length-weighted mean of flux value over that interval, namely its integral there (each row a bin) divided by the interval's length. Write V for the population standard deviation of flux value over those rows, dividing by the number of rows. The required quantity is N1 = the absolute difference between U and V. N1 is 11.7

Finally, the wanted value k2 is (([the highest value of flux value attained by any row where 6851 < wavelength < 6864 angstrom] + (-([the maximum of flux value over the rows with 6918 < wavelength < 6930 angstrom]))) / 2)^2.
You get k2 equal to 0.01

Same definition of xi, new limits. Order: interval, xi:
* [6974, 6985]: 6974.35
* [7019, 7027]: 7024.31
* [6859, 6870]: 6859.68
